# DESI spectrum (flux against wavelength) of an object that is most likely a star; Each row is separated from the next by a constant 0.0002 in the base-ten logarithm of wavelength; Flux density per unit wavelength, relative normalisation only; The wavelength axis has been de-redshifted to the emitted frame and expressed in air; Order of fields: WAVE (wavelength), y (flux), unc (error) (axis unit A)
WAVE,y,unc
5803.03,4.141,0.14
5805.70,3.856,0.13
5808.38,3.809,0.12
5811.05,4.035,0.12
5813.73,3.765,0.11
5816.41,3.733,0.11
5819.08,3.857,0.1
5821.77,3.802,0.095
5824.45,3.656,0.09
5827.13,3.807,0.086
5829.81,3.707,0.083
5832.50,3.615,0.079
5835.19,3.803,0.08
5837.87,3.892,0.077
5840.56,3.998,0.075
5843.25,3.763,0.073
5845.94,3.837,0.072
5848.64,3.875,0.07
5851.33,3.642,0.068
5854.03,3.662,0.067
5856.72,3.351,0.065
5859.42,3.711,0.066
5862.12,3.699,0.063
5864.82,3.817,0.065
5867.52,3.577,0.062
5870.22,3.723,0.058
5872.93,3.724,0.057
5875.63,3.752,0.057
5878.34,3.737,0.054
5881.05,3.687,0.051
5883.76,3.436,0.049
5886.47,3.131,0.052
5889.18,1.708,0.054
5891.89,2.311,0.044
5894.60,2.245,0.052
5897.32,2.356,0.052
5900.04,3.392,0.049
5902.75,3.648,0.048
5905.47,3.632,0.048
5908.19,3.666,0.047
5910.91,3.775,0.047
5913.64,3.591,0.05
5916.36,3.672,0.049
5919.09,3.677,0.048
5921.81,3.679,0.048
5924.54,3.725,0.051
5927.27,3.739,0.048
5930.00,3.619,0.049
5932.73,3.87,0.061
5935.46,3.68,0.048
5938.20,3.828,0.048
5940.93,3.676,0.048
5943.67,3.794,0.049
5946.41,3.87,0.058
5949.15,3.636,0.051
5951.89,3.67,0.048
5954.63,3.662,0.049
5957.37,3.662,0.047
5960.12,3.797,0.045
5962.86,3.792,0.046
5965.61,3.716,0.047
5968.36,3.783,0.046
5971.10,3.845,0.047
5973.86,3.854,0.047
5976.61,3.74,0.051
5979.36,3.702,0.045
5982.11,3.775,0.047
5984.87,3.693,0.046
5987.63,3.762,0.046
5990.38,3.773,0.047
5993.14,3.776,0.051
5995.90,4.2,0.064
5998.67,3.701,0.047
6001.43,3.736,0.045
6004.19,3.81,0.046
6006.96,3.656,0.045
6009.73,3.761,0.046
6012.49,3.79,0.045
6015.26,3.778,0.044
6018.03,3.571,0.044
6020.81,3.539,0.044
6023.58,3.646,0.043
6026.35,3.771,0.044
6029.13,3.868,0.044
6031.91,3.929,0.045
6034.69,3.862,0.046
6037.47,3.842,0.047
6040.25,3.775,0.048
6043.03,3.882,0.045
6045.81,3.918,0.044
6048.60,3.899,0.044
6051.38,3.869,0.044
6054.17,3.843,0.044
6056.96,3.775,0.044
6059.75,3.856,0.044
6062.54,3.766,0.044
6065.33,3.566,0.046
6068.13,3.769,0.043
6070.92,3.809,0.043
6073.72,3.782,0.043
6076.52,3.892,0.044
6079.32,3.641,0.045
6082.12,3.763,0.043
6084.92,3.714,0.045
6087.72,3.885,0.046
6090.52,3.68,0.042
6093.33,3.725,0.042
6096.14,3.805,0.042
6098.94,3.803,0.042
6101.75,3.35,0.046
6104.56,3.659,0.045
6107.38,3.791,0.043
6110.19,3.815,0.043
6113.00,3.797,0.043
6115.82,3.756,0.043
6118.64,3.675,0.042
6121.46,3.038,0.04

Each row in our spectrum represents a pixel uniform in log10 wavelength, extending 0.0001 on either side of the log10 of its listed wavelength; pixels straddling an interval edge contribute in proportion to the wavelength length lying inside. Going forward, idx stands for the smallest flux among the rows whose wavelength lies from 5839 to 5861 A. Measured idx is 3.351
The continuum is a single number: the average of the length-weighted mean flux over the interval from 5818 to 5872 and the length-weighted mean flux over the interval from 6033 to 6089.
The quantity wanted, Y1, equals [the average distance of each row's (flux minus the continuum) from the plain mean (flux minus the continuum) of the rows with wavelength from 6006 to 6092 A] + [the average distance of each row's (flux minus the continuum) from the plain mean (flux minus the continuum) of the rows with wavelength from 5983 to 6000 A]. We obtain 0.21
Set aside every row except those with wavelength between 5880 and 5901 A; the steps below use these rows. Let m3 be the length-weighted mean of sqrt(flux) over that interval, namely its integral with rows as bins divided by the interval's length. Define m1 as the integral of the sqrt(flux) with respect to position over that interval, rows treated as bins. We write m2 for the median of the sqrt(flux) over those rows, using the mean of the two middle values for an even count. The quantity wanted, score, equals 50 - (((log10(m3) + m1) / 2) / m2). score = 39.5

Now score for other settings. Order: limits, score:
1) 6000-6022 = 39.0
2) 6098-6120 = 39.0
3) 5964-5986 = 38.9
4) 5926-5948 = 38.9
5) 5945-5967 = 38.9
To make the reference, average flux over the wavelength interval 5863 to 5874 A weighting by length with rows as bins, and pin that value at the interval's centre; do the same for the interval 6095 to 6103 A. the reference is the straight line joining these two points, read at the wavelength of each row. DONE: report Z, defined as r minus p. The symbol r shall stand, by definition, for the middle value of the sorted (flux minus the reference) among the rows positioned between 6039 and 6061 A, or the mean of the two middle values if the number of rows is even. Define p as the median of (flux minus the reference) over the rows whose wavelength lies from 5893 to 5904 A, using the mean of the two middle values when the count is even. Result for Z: 1.02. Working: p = -0.83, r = 0.20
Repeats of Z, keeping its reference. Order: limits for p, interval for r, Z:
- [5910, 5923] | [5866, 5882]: 0.04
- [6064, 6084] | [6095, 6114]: 0.04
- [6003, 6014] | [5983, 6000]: -0.01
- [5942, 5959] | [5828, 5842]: 0.11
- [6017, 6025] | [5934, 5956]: 0.09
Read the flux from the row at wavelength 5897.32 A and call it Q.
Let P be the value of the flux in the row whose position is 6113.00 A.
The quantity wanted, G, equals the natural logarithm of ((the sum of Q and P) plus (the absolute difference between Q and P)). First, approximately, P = 3.797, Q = 2.356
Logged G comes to 2.027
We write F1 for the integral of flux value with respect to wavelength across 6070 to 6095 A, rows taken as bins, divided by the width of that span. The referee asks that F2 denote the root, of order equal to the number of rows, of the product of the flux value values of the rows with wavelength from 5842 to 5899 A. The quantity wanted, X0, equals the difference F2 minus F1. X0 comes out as -0.5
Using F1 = 3.76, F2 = 3.3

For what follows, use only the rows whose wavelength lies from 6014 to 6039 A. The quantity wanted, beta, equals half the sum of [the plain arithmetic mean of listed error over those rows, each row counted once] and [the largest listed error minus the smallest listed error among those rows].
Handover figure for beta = 0.024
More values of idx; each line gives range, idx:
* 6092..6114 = 3.35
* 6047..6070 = 3.566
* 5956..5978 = 3.662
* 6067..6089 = 3.641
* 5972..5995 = 3.693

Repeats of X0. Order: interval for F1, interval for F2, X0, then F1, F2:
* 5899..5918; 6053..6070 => 0.1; 3.63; 3.8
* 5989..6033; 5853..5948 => -0.3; 3.77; 3.4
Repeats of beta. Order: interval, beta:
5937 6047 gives 0.034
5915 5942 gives 0.031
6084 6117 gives 0.024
